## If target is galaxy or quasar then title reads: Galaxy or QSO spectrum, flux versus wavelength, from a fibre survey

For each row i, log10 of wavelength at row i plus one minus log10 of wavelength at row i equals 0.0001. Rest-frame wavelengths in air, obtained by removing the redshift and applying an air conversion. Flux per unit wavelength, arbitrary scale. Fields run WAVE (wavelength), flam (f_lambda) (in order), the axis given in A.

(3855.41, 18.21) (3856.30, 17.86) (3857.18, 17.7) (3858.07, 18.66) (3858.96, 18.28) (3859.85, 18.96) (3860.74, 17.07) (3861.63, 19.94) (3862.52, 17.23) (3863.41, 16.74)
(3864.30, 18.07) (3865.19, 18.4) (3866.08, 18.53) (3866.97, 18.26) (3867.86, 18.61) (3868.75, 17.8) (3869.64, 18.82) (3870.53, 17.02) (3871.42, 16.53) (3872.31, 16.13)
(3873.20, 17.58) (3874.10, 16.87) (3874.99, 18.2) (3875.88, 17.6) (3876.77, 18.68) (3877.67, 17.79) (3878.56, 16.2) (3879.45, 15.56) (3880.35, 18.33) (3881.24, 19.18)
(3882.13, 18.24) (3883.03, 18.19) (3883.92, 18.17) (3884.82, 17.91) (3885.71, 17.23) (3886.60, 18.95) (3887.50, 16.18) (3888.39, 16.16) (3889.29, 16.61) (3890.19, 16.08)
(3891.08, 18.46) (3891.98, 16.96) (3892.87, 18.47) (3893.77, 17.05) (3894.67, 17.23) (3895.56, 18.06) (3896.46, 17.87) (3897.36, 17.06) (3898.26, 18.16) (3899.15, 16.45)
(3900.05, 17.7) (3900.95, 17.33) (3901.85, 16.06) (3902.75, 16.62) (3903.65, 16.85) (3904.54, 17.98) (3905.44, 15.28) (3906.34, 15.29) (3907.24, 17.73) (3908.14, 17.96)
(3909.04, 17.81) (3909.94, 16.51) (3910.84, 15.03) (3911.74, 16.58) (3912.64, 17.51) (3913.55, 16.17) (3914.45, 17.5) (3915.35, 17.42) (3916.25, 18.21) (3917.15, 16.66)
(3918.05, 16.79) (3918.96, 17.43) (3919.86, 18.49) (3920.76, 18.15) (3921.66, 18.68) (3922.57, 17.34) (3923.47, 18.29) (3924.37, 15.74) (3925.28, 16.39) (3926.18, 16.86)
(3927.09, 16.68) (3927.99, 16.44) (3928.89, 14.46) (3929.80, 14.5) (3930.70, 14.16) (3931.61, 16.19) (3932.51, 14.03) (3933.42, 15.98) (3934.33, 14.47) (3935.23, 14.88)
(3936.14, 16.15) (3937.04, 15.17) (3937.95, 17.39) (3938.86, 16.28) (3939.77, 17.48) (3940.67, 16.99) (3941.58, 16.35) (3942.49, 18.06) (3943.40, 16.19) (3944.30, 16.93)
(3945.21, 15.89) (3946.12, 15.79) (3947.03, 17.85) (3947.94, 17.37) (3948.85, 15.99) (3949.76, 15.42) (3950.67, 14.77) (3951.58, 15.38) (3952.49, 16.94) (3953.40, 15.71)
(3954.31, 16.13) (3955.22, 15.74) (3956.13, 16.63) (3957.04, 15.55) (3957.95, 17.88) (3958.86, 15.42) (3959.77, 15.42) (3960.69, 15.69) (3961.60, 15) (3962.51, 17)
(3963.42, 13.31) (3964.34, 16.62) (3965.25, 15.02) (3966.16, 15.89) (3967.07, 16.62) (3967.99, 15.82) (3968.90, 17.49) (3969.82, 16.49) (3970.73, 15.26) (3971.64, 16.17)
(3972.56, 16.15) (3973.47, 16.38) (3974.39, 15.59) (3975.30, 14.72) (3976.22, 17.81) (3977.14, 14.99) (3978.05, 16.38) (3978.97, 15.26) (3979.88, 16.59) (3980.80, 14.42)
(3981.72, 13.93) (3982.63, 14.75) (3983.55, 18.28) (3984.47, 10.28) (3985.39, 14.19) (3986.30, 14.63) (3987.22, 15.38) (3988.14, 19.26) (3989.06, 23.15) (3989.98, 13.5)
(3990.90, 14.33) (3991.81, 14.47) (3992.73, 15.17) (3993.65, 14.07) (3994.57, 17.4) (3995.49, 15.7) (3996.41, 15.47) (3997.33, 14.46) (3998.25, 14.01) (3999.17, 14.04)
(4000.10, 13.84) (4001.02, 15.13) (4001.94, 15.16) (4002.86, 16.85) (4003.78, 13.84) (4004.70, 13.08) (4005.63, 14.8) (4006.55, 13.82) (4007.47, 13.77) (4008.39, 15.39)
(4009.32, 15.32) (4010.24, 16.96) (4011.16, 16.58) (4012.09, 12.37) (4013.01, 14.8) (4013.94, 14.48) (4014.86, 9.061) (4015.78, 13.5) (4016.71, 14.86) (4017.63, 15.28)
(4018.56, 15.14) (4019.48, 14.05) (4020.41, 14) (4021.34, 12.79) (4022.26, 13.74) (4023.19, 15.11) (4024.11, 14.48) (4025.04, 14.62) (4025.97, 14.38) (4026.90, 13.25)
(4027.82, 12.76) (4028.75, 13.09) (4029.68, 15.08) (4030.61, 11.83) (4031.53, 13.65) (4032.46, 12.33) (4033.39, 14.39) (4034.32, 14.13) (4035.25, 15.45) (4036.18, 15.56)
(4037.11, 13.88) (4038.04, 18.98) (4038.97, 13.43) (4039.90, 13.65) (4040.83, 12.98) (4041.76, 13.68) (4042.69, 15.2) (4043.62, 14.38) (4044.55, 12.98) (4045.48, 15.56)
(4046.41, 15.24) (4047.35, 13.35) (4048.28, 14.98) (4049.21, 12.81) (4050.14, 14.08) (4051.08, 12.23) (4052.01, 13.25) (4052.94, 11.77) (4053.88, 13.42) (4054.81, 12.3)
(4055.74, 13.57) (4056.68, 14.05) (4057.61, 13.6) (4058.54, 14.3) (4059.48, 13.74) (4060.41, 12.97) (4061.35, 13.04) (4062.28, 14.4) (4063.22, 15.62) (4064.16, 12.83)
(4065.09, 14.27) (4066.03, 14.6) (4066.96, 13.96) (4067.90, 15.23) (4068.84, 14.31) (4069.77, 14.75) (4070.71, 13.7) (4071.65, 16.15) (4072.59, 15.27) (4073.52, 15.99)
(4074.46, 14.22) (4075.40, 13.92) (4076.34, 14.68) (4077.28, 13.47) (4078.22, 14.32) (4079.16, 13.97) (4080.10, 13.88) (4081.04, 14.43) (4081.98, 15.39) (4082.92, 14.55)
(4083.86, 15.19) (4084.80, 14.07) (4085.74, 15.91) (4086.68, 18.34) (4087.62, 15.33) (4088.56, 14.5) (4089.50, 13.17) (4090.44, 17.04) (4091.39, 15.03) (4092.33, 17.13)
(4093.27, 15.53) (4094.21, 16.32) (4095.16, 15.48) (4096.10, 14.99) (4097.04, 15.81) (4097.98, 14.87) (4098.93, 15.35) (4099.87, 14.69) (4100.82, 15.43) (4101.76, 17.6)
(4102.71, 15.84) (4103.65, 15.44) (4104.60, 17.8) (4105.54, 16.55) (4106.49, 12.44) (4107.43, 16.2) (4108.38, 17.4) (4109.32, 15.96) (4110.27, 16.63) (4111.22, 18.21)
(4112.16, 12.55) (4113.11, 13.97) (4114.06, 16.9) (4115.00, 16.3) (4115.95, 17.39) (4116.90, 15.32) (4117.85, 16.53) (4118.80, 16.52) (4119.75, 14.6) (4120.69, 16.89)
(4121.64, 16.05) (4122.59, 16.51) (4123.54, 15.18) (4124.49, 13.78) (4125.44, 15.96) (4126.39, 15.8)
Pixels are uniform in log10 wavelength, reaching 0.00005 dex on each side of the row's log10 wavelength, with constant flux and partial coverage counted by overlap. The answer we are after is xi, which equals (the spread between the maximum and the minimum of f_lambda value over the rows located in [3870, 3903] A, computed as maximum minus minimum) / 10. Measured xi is 0.36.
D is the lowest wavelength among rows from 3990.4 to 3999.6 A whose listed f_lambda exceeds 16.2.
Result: 3994.57 A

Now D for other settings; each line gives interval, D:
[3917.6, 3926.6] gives 3918.05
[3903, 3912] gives 3903.65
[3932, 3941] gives 3937.95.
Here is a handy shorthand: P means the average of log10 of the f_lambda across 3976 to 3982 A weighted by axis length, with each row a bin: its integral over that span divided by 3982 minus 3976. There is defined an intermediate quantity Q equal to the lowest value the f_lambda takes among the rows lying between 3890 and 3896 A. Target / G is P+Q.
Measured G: 17.3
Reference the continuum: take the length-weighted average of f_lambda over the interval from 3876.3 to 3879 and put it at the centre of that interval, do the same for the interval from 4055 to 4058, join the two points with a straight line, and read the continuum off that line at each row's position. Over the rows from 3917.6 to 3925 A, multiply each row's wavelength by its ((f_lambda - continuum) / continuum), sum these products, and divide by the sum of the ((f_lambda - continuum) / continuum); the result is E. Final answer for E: 3921.0 A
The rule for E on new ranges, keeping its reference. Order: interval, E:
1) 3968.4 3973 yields 3970.1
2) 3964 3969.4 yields 3967.6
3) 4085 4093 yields 4089.0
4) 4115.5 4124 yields 4119.6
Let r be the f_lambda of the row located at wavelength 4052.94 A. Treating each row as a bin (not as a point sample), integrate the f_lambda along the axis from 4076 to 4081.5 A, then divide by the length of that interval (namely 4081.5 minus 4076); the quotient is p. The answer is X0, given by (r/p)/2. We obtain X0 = 0.42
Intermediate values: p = 14.1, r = 11.77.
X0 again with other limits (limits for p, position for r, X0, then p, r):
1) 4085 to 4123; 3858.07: 0.59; 15.9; 18.66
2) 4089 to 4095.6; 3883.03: 0.58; 15.7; 18.19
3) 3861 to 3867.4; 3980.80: 0.40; 18.1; 14.42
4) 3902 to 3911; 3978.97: 0.46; 16.7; 15.26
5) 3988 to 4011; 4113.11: 0.46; 15.3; 13.97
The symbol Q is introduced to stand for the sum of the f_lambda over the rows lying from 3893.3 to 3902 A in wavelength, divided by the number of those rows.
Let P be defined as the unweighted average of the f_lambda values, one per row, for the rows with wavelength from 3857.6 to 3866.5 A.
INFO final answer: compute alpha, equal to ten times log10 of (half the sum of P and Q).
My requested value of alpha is 12.5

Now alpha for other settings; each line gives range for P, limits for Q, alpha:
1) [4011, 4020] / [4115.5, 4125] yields 11.7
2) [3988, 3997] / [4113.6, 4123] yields 12.1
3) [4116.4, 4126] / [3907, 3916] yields 12.1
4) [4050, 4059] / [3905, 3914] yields 11.7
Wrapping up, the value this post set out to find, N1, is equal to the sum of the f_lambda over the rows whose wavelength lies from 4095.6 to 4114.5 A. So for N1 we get 315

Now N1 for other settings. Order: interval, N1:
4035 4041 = 104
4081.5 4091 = 153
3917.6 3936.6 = 342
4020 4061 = 611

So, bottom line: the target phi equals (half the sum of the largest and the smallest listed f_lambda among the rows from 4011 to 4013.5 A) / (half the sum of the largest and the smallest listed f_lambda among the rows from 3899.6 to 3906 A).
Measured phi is 0.87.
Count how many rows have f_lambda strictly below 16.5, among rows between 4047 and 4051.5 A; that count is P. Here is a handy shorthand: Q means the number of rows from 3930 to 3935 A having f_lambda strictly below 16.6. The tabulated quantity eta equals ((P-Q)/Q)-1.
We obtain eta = -1.00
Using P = 5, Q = 5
